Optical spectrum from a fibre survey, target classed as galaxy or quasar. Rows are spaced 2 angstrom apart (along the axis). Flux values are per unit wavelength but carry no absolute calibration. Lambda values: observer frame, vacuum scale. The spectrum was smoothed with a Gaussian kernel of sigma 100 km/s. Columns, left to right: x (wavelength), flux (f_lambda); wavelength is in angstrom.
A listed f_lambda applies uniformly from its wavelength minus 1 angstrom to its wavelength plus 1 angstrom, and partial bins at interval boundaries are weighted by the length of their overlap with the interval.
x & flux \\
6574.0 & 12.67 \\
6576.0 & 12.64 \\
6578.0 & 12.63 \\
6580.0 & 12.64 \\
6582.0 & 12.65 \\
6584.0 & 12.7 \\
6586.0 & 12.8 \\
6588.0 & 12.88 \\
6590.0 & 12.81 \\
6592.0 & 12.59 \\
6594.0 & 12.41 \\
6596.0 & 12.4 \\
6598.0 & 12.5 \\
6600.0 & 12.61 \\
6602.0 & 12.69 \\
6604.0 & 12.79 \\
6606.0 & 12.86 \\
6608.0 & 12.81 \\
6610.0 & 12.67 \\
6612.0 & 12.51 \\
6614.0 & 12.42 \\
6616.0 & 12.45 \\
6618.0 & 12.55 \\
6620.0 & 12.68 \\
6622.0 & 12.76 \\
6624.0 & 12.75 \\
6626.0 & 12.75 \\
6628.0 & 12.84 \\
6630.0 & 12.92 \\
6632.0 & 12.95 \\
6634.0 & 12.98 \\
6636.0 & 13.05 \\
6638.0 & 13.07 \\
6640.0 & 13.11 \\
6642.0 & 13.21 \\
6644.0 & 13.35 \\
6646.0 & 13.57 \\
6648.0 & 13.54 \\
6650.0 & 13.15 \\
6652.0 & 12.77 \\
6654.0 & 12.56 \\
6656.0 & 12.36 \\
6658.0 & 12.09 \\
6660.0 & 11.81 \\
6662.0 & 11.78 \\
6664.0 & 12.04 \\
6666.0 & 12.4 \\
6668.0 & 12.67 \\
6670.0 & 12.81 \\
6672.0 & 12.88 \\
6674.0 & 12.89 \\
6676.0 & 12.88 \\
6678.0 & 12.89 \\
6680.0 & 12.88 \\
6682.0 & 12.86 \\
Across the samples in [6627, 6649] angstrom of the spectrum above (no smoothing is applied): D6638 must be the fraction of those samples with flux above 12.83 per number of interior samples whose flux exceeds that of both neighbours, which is 1.00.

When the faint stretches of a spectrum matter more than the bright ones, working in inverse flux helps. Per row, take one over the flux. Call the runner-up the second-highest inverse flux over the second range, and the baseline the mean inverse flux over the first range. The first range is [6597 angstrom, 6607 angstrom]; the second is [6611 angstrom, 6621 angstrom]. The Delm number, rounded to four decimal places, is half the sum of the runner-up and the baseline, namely 0.0796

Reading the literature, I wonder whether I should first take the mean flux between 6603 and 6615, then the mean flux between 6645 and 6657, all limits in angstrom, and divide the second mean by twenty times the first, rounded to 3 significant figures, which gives 0.0512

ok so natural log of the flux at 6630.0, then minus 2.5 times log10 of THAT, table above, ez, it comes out -1.02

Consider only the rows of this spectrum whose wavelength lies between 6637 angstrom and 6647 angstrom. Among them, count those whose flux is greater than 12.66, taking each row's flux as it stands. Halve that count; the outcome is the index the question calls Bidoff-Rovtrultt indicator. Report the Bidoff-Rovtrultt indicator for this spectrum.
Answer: 2.5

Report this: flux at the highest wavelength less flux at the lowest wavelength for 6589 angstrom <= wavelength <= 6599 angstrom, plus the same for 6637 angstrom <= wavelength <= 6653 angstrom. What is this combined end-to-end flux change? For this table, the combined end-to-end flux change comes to -0.6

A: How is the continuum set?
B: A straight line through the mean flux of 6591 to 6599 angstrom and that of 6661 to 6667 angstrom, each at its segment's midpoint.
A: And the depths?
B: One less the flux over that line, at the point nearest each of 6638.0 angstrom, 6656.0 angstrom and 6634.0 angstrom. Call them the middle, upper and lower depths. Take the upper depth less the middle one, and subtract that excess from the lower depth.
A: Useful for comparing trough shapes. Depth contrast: -0.11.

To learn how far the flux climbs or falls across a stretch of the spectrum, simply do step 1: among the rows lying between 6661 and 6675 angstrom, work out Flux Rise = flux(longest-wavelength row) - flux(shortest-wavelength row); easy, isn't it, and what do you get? 1.11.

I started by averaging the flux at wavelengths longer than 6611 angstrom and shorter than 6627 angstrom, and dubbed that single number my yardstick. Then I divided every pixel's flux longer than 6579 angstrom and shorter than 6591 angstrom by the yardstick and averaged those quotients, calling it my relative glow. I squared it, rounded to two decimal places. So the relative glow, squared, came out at 1.02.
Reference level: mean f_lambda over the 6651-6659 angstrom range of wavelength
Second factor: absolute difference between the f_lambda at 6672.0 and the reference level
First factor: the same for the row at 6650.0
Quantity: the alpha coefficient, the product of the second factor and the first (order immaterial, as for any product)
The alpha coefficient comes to 0.31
